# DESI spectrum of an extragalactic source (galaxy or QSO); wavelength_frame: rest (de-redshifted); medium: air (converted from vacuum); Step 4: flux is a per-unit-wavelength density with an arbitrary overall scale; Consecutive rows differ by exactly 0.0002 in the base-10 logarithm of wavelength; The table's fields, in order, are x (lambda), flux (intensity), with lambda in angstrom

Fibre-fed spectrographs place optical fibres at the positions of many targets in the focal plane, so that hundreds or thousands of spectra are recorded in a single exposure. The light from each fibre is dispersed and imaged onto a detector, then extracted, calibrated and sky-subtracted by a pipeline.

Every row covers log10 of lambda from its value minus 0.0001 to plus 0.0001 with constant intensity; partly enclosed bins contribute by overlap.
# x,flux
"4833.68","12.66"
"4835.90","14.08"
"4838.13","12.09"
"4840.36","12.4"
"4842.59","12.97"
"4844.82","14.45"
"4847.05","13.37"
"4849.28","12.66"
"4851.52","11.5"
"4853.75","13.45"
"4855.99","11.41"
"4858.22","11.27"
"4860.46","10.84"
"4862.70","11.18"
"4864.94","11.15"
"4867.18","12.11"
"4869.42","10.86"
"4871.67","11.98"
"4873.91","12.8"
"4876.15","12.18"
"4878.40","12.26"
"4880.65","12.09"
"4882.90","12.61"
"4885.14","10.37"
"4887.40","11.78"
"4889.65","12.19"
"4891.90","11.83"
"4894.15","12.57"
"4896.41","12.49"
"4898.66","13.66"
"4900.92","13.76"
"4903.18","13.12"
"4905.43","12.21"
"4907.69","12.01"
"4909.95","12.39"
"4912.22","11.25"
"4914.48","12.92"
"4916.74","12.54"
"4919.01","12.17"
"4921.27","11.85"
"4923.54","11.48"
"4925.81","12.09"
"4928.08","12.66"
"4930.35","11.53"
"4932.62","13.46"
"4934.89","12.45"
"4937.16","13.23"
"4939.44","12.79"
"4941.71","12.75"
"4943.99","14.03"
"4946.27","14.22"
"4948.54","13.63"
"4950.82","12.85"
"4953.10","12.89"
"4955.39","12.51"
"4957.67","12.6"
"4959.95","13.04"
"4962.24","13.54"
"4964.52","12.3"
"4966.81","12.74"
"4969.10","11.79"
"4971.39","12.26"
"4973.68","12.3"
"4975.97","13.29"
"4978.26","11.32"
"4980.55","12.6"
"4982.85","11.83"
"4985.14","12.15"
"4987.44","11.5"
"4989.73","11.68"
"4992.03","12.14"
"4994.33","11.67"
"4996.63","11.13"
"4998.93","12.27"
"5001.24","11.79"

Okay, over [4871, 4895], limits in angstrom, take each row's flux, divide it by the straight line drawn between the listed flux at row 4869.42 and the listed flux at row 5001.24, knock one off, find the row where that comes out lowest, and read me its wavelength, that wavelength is 4885.14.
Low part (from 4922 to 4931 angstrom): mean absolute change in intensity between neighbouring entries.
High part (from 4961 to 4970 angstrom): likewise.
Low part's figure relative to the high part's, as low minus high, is -0.11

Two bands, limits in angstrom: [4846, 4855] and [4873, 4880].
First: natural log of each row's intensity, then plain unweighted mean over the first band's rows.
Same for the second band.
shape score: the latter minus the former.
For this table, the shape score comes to -0.025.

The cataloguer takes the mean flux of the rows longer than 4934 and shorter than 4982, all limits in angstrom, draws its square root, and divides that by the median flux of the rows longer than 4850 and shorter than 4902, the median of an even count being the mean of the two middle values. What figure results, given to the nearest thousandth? 0.296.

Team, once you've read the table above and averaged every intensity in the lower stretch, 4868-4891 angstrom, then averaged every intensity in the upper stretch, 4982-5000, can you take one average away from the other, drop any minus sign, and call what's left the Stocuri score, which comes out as 0.1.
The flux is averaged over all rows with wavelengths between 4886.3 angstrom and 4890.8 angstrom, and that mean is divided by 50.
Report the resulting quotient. 0.240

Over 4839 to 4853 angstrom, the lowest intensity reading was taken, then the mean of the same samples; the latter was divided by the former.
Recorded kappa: 1.121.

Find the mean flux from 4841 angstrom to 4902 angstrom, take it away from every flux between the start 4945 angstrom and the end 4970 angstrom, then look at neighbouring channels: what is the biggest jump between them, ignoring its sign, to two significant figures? 1.2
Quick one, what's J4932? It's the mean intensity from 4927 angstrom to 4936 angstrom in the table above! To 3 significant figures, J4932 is 12.5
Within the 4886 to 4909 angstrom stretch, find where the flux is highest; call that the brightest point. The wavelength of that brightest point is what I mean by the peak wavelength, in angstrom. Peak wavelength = 4900.92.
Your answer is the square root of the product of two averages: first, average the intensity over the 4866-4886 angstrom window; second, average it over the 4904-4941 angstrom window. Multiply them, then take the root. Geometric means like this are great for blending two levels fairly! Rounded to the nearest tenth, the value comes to 12.1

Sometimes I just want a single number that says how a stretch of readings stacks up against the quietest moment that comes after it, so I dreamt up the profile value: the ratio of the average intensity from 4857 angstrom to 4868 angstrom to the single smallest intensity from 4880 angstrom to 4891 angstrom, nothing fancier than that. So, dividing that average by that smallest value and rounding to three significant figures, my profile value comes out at 1.09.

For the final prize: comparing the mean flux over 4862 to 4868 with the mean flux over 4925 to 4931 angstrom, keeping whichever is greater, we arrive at 12.1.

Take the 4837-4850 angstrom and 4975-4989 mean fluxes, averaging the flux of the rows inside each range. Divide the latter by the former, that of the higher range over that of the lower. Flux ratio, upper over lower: 0.93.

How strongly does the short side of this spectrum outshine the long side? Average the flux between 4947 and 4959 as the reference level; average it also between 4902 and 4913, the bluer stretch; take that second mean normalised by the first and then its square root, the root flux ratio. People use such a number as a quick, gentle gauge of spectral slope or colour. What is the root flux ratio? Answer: 0.972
